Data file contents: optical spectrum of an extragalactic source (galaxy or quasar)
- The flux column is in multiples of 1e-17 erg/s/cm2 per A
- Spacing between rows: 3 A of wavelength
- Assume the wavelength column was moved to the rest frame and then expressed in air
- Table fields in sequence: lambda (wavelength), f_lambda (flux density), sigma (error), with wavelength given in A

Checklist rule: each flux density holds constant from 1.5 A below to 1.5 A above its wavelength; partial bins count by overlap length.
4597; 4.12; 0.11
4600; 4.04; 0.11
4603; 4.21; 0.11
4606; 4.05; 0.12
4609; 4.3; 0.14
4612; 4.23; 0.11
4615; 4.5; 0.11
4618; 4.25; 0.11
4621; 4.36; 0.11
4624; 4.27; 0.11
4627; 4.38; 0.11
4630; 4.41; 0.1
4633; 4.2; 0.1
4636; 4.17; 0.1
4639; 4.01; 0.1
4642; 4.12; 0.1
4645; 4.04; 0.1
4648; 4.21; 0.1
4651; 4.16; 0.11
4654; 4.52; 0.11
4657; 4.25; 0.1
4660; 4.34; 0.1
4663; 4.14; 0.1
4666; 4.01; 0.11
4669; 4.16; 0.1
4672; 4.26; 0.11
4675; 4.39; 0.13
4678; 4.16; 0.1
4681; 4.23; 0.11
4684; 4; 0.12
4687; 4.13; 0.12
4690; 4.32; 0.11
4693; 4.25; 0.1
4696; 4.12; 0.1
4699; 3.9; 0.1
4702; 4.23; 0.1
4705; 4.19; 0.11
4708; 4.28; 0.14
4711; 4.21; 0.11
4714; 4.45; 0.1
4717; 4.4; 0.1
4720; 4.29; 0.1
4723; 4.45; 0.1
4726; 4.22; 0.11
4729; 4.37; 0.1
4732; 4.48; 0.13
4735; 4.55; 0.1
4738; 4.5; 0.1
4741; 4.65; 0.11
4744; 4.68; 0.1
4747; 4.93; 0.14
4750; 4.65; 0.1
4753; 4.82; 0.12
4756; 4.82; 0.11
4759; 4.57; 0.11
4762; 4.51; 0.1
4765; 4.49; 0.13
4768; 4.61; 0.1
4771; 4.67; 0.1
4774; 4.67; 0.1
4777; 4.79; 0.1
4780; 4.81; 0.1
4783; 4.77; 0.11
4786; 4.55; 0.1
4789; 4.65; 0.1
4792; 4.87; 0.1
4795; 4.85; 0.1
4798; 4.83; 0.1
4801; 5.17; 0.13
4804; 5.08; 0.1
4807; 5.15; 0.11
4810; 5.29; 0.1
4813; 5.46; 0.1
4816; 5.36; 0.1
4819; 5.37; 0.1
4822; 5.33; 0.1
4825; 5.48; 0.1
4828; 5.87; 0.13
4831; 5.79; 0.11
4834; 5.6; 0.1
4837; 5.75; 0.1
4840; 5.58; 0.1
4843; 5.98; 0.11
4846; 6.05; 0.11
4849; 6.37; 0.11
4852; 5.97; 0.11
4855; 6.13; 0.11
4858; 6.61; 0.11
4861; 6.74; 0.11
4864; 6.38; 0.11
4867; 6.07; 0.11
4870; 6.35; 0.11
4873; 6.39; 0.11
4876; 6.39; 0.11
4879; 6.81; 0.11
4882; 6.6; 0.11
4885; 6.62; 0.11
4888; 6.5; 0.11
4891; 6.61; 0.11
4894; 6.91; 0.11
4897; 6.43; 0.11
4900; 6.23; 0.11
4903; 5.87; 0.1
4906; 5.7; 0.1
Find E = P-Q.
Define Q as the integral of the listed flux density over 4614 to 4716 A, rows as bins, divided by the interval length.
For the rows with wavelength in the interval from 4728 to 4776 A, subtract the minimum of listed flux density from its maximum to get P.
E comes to -3.7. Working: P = 0.6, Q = 4.22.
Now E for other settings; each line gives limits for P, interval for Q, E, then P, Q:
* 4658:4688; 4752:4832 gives -4.6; 0.4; 4.98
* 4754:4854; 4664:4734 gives -2.4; 1.9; 4.24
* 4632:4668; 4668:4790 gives -3.9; 0.5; 4.44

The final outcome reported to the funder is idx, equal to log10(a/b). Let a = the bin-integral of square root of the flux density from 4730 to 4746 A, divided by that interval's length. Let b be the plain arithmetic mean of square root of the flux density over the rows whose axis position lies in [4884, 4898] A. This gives -0.080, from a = 2.14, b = 2.57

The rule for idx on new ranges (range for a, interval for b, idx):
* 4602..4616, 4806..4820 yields -0.049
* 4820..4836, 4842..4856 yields -0.018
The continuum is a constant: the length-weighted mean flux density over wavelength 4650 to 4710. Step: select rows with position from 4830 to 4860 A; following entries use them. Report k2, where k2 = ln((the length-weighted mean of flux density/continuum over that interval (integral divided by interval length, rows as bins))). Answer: 0.36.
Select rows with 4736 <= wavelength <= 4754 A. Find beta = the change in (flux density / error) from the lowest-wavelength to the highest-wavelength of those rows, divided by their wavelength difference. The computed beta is -0.32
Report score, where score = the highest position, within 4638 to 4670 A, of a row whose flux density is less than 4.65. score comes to 4669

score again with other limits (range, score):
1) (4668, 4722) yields 4720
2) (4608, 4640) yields 4639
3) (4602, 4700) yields 4699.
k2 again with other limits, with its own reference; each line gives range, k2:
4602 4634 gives 0.02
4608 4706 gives 0.00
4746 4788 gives 0.11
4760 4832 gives 0.18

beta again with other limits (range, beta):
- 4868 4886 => 0.16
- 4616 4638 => 0.17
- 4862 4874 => 0.01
